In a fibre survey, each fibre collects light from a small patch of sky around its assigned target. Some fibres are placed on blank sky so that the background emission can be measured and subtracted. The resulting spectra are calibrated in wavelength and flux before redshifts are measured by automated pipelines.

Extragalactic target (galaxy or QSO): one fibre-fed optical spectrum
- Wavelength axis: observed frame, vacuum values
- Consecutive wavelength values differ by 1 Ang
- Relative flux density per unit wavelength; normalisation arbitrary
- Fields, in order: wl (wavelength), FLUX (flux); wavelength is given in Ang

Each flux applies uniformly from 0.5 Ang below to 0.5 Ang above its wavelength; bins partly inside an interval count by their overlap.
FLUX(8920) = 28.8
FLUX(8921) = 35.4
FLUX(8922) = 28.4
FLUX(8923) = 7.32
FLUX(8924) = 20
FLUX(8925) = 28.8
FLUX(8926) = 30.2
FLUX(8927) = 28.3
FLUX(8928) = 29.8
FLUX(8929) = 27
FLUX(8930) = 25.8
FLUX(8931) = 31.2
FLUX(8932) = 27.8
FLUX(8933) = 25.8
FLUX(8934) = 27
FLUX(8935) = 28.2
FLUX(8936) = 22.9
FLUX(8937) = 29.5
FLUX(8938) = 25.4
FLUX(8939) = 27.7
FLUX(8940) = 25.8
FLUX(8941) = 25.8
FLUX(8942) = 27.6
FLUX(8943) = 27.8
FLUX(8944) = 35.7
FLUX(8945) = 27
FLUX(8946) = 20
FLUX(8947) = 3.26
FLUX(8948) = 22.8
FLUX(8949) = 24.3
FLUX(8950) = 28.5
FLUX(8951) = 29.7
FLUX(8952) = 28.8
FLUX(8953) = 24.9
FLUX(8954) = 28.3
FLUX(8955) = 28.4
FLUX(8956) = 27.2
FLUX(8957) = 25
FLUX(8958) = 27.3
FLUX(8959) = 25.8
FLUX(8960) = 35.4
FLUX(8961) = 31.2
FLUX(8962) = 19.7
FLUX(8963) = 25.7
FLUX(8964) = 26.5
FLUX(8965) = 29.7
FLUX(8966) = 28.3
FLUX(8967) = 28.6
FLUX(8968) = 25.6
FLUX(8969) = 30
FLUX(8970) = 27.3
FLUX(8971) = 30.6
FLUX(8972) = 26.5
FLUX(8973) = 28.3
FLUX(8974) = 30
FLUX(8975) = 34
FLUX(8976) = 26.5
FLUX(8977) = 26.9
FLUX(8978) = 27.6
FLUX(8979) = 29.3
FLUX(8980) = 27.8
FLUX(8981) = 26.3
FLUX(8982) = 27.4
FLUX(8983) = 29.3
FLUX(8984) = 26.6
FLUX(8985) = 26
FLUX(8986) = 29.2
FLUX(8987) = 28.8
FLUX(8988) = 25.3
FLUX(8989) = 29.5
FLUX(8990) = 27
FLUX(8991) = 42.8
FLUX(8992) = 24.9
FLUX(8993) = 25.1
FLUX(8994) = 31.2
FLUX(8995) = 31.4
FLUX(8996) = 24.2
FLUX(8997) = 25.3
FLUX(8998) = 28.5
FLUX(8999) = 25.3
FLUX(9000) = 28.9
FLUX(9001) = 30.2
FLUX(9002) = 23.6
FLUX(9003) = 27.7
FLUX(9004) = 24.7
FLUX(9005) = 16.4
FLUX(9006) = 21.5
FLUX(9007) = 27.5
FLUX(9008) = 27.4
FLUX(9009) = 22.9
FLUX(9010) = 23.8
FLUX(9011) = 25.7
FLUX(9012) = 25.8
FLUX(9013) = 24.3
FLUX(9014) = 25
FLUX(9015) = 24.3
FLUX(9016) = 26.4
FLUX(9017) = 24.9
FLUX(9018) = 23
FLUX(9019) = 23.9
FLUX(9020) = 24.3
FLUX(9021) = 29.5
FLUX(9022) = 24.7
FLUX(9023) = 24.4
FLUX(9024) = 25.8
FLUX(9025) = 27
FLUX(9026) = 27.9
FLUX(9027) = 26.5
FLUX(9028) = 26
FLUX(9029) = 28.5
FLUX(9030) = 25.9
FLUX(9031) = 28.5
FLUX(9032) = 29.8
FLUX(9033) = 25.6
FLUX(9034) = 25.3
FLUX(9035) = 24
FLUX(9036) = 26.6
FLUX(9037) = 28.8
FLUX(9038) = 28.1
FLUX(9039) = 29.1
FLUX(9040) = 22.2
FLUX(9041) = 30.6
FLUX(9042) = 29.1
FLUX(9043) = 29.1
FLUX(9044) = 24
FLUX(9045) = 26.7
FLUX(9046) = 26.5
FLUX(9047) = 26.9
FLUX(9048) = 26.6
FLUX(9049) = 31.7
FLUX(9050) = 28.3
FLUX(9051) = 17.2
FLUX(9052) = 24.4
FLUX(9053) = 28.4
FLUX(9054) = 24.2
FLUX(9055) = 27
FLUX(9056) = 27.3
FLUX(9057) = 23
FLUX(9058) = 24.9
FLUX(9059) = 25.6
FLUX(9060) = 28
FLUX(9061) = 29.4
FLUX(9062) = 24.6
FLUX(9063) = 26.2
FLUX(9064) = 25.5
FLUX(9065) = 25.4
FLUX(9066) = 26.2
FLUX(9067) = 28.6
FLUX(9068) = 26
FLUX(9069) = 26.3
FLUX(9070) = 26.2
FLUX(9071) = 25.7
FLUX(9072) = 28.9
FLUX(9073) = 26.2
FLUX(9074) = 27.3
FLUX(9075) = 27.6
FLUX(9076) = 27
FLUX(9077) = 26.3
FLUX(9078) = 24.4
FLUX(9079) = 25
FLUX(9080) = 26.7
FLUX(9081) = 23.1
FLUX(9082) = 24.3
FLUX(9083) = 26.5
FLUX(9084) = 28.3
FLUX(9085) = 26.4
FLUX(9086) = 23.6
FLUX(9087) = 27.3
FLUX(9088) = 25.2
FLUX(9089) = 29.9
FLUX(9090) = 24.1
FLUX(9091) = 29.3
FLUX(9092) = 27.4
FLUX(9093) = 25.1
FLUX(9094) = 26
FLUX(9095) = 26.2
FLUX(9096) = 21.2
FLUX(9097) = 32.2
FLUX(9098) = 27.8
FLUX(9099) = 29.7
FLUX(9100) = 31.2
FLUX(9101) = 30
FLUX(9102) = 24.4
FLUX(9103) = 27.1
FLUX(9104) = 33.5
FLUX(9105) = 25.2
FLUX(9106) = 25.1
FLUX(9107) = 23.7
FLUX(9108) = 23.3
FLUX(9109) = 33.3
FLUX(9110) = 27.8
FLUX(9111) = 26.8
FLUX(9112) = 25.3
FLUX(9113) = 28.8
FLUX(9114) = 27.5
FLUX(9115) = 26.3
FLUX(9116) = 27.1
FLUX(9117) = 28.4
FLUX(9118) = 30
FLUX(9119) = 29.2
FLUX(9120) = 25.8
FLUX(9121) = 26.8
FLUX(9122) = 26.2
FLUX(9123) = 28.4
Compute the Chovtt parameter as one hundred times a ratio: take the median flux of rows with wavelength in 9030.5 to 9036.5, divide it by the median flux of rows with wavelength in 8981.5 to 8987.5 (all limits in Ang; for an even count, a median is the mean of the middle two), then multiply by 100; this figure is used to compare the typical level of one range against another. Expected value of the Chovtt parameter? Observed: 93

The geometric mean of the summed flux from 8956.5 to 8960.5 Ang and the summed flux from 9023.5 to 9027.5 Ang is 110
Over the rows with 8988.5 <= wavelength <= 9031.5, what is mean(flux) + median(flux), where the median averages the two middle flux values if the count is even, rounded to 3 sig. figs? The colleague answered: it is 52.1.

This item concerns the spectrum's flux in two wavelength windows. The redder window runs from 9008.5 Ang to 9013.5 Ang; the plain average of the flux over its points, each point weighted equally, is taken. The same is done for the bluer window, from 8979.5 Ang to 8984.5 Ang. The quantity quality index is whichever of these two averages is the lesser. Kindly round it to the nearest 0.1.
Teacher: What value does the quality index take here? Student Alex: 24.5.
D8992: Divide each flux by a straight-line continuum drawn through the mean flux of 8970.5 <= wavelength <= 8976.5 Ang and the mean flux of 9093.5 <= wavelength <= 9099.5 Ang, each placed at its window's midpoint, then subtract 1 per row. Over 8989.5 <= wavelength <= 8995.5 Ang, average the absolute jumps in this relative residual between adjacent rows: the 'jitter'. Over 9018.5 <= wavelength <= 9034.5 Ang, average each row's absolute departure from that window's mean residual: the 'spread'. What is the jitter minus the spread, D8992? 0.22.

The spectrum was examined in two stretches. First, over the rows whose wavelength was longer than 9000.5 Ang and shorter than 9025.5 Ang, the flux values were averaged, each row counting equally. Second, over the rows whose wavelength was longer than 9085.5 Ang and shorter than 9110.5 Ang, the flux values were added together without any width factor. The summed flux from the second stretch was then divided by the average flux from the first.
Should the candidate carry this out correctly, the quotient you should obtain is 27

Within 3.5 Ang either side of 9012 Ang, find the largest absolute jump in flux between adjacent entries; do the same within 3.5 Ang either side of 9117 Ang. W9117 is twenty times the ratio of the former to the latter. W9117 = 11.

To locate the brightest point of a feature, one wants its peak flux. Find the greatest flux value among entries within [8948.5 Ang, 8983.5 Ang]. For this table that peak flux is 35.4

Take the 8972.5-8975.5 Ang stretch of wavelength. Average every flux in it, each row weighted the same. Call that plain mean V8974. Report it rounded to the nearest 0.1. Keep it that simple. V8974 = 30.8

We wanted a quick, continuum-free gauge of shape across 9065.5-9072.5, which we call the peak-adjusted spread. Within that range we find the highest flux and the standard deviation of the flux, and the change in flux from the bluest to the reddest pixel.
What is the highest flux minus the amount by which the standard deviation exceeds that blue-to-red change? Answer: 30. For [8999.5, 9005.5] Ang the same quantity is 13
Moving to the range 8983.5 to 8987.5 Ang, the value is 30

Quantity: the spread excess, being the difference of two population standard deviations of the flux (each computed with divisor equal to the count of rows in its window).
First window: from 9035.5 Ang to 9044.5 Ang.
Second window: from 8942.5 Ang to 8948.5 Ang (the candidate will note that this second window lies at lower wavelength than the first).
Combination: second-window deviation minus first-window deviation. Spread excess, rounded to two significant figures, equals 7.4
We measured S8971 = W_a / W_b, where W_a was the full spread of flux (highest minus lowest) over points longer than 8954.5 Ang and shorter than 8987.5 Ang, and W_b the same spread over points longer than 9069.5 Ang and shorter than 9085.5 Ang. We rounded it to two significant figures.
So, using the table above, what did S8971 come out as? 2.7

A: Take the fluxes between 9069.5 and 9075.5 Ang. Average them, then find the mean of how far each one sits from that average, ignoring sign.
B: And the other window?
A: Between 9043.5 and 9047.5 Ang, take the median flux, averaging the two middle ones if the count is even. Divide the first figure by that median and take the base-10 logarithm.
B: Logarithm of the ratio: -1.45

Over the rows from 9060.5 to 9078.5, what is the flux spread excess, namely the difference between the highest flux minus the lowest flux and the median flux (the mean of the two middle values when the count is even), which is -21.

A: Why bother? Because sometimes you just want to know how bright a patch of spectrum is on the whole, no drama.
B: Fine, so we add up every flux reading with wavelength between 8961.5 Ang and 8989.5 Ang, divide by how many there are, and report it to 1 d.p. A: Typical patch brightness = 27.8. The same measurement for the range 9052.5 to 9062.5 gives 26.2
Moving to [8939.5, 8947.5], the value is 24.1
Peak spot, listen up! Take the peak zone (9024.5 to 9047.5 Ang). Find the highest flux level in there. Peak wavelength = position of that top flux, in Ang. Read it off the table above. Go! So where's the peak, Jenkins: 9041 Ang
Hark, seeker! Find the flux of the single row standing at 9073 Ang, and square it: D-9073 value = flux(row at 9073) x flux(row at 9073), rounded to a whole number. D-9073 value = 686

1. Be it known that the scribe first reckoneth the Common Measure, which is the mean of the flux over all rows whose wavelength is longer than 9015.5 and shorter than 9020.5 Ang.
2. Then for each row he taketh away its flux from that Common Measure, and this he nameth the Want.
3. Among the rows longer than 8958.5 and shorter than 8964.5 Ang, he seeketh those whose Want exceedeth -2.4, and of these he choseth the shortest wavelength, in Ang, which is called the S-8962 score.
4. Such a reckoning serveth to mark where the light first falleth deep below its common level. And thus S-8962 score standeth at 8959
